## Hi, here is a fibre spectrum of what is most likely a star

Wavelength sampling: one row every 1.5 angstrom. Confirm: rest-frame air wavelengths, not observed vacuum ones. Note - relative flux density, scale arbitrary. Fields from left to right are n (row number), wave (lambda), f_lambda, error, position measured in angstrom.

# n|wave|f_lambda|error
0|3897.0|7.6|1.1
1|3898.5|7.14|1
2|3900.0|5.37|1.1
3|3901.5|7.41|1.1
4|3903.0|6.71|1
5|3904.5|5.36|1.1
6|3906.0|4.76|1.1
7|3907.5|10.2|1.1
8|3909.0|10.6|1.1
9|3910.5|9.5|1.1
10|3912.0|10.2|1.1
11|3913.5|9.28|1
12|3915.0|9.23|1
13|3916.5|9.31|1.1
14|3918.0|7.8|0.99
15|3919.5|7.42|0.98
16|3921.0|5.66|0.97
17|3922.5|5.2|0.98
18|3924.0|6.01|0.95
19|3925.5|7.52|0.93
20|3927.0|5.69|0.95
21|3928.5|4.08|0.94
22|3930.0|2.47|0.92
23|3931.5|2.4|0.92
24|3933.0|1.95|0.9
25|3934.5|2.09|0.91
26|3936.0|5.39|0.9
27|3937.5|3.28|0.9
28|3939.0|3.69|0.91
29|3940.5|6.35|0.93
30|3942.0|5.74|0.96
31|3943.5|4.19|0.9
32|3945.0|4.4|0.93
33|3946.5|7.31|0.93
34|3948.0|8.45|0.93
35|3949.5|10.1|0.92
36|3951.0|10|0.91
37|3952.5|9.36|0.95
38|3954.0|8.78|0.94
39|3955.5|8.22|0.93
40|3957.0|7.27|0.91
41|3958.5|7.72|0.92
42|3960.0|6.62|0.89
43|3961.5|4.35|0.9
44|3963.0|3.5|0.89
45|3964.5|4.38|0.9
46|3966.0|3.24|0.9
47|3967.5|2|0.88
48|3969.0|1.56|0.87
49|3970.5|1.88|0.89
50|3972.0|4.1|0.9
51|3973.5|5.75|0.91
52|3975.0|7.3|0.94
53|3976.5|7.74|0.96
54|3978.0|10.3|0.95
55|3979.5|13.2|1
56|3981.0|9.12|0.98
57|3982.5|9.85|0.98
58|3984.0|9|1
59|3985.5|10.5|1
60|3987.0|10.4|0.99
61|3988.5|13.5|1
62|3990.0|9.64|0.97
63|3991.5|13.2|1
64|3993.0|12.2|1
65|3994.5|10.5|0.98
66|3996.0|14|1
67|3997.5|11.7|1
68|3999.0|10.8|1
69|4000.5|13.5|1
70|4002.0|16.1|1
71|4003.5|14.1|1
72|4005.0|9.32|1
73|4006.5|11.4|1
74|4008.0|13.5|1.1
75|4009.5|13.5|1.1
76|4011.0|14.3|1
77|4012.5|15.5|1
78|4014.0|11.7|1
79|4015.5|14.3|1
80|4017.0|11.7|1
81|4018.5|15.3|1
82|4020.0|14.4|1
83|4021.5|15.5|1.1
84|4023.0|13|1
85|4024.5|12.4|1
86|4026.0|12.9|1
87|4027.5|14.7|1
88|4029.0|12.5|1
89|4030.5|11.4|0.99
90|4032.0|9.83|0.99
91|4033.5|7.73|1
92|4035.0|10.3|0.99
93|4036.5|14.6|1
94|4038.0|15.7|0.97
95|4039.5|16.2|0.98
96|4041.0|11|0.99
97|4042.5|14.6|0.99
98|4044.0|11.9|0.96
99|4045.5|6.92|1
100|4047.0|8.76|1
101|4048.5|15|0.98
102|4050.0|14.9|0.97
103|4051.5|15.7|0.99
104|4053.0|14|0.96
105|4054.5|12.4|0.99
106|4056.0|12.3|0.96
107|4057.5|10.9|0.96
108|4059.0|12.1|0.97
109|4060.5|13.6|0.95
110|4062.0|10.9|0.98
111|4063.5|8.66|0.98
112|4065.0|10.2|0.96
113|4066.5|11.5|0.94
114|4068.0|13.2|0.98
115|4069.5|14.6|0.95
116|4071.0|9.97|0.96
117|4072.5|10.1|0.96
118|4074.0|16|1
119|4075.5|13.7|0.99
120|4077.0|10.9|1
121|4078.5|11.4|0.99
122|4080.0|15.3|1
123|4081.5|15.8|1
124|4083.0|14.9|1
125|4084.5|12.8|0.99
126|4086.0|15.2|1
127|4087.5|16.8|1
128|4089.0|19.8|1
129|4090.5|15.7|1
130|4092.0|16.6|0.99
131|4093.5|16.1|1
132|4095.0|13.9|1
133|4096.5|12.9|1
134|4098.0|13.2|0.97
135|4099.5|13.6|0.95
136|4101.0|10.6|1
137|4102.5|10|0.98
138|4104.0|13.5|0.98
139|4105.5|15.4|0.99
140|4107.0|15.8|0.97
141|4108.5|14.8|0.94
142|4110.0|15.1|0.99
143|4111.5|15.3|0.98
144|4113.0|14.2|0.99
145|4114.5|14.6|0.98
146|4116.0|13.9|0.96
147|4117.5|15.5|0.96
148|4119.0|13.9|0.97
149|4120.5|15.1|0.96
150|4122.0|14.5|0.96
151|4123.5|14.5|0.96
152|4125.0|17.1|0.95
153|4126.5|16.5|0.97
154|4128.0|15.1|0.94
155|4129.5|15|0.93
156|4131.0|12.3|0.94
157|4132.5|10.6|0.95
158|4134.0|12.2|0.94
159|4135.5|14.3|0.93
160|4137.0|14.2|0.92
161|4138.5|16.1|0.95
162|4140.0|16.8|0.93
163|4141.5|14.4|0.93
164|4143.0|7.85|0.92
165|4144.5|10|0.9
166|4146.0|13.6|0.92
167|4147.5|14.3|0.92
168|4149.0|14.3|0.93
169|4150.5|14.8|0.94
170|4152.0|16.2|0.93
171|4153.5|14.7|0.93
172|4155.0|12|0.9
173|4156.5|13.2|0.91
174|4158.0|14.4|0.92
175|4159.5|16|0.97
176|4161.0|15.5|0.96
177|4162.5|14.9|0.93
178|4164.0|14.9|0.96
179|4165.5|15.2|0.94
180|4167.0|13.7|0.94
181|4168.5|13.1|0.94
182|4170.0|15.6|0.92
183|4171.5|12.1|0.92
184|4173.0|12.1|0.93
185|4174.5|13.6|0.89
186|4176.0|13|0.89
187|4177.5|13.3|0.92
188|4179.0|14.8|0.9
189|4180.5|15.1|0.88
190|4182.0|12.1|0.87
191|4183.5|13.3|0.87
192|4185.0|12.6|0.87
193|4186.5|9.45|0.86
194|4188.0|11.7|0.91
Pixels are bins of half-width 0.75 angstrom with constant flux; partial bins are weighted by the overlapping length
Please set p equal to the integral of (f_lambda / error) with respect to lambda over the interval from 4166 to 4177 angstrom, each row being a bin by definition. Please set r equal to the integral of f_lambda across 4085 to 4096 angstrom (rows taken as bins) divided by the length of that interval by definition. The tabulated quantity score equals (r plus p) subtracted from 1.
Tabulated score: -175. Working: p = 160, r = 16.1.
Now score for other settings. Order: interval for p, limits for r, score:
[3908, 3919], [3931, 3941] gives -100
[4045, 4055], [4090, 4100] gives -143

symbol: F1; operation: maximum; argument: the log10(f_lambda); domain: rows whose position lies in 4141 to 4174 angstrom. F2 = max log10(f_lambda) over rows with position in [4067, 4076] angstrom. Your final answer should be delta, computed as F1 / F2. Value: 1.00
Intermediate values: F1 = 1.21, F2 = 1.20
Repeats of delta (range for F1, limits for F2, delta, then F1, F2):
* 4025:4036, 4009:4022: 0.98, 1.17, 1.19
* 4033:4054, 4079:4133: 0.93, 1.21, 1.30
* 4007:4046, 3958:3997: 1.06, 1.21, 1.15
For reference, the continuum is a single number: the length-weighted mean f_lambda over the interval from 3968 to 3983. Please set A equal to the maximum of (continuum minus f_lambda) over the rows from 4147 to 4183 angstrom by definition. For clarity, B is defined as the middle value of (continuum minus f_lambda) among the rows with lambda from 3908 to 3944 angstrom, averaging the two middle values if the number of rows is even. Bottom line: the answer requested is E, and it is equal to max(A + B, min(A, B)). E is -3.8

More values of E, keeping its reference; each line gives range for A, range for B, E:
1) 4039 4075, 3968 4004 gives -3.5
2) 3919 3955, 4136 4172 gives -2.5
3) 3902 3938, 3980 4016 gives 0.0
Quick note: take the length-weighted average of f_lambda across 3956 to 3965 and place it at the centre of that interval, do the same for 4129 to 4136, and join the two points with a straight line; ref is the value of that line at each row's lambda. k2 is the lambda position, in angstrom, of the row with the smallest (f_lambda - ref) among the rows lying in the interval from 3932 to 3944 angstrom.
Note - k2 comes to 3933.0 angstrom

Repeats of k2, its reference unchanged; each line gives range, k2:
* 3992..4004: 3994.5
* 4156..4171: 4168.5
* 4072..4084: 4072.5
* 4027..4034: 4033.5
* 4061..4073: 4063.5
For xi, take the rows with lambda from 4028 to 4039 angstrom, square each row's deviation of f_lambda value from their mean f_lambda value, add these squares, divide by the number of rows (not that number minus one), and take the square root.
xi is 2.6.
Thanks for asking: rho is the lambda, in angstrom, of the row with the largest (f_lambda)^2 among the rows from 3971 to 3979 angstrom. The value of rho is 3978.0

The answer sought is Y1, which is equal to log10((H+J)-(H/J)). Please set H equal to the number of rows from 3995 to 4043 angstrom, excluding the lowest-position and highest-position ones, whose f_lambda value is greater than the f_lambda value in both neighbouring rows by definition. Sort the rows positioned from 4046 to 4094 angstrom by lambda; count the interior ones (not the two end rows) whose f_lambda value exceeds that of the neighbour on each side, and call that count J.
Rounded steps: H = 7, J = 8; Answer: 1.15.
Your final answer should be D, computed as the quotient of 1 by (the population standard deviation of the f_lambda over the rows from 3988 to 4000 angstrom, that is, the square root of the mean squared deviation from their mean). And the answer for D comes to 0.68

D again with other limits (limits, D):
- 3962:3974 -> 0.74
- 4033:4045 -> 0.36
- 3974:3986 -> 0.58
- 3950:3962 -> 0.60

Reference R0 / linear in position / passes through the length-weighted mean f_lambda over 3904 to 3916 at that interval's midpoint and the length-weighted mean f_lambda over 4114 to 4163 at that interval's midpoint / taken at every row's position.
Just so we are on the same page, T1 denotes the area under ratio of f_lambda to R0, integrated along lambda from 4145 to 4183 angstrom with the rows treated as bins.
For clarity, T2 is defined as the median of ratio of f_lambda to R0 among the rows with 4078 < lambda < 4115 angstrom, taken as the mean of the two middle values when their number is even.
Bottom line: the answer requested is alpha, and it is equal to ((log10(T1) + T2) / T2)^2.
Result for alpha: 5.7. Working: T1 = 36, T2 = 1.12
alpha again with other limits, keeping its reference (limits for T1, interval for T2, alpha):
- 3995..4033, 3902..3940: 13.1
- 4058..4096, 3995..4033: 5.4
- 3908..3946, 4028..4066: 5.8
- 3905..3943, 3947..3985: 8.4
